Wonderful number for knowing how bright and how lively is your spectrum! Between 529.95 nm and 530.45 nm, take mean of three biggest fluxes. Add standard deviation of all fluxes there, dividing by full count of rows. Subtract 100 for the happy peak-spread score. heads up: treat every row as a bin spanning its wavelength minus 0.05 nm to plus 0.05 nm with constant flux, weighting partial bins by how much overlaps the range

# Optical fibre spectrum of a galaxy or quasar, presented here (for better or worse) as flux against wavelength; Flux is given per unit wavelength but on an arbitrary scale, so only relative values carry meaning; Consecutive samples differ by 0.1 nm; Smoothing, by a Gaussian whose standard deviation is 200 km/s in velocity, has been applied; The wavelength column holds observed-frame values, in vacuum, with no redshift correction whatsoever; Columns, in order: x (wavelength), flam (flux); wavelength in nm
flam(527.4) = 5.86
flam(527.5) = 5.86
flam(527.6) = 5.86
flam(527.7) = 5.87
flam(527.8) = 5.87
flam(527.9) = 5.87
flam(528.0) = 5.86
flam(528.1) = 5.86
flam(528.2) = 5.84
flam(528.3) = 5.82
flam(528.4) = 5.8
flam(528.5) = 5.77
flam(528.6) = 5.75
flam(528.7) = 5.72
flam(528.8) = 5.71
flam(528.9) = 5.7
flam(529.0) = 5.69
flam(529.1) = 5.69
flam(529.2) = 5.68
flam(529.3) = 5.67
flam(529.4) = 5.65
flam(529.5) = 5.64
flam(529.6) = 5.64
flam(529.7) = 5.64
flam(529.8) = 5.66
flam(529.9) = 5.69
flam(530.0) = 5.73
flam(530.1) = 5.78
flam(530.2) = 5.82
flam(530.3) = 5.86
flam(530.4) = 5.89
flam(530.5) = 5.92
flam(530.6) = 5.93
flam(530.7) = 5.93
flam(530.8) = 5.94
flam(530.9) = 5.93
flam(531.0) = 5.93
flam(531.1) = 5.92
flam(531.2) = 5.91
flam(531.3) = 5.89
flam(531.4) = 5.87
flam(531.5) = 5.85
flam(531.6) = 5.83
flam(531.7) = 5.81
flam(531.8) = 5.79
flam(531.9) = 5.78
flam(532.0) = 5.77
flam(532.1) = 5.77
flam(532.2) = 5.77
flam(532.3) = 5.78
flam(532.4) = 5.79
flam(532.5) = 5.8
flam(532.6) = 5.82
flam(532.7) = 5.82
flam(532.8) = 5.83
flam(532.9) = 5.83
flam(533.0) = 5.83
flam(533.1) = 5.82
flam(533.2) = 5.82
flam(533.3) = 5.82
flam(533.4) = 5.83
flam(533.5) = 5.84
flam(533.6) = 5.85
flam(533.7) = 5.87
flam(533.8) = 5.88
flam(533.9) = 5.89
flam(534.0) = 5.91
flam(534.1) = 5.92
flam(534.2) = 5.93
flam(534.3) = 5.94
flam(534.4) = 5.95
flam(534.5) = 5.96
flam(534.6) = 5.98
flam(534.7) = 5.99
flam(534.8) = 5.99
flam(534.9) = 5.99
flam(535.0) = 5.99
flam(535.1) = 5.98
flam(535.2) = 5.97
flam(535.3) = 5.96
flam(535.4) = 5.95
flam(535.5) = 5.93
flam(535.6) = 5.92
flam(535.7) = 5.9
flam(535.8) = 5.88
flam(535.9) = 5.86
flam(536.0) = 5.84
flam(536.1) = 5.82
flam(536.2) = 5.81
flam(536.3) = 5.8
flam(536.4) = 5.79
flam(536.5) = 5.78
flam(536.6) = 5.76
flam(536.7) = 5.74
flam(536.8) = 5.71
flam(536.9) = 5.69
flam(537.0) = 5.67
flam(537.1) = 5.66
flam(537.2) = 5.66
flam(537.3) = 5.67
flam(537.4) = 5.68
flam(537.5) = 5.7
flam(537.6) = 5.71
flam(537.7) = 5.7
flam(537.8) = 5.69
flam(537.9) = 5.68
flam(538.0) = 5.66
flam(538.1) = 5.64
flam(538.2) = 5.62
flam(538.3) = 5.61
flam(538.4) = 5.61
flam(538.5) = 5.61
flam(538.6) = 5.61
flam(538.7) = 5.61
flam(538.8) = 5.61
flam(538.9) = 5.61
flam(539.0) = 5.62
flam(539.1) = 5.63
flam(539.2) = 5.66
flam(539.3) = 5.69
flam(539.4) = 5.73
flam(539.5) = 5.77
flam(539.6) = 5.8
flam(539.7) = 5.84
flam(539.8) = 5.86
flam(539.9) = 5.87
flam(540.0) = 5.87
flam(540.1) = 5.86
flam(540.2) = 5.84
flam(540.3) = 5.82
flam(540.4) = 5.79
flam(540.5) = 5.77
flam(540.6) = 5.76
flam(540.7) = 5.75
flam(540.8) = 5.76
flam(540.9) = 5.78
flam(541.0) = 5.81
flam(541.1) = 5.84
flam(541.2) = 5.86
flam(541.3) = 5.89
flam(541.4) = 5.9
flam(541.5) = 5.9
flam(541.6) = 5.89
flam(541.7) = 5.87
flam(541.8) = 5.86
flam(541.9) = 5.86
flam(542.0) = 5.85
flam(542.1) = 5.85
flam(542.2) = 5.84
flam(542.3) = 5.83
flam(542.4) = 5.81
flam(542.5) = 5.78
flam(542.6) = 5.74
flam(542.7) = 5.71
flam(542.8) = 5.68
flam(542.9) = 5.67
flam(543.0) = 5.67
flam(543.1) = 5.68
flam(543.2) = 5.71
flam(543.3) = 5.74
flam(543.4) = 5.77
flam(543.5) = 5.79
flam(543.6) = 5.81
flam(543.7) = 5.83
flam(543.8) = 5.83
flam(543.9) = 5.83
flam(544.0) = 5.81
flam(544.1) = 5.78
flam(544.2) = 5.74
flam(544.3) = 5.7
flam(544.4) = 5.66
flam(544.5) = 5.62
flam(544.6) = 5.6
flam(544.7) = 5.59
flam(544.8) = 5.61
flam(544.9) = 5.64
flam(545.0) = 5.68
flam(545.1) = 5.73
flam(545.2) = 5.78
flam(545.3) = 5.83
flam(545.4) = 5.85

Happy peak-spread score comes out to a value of -94.1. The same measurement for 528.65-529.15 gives -94.3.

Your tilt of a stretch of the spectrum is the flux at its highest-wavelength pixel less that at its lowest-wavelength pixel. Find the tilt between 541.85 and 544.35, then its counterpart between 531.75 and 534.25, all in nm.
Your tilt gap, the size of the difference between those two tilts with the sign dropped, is 0.30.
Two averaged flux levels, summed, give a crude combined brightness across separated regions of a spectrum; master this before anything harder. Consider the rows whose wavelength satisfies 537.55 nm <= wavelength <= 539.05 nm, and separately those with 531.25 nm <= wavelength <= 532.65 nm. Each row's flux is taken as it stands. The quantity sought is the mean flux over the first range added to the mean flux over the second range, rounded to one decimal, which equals 11.4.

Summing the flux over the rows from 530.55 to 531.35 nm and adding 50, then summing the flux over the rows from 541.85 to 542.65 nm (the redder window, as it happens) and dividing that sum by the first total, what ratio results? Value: 0.478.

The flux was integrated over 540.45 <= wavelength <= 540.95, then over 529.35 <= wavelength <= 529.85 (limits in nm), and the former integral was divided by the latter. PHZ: 1.02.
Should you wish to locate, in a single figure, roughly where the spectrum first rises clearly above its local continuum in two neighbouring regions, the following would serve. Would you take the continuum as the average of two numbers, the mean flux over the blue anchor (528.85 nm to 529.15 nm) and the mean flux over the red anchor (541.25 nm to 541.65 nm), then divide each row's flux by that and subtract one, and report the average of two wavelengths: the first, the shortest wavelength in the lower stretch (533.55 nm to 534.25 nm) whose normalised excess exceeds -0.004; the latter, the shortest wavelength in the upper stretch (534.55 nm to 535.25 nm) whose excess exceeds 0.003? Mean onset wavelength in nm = 534.10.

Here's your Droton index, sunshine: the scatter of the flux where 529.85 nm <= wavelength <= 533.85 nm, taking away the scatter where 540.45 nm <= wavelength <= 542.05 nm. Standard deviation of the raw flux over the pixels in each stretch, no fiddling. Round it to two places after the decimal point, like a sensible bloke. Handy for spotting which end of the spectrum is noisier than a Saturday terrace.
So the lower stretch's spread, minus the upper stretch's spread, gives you 0.01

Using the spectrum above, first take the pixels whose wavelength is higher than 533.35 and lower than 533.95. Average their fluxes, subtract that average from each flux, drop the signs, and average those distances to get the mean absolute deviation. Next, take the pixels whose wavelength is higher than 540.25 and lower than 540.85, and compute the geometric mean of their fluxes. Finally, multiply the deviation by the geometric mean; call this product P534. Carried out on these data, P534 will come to 0.12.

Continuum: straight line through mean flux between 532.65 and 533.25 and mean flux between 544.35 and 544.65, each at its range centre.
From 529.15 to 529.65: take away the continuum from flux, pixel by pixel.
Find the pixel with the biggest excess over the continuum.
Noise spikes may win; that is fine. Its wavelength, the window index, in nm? 529.2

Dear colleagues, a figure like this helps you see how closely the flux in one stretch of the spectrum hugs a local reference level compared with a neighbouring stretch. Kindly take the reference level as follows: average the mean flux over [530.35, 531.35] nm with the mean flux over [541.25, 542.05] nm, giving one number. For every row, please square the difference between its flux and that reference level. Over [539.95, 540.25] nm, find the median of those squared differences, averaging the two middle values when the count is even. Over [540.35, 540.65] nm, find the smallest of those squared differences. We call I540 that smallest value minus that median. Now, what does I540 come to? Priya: 0.010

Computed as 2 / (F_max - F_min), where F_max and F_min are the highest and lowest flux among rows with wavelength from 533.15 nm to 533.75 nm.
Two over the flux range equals 40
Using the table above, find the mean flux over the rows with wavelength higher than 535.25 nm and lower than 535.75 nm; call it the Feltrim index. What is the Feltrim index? 5.93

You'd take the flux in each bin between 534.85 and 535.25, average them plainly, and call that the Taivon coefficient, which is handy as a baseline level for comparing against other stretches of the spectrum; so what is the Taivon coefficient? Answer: 5.98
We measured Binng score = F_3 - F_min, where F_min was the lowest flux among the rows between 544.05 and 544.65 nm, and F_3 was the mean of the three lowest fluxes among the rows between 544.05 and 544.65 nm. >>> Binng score 0.027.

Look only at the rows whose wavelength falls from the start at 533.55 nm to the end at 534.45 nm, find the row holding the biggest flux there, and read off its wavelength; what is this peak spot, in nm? 534.4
